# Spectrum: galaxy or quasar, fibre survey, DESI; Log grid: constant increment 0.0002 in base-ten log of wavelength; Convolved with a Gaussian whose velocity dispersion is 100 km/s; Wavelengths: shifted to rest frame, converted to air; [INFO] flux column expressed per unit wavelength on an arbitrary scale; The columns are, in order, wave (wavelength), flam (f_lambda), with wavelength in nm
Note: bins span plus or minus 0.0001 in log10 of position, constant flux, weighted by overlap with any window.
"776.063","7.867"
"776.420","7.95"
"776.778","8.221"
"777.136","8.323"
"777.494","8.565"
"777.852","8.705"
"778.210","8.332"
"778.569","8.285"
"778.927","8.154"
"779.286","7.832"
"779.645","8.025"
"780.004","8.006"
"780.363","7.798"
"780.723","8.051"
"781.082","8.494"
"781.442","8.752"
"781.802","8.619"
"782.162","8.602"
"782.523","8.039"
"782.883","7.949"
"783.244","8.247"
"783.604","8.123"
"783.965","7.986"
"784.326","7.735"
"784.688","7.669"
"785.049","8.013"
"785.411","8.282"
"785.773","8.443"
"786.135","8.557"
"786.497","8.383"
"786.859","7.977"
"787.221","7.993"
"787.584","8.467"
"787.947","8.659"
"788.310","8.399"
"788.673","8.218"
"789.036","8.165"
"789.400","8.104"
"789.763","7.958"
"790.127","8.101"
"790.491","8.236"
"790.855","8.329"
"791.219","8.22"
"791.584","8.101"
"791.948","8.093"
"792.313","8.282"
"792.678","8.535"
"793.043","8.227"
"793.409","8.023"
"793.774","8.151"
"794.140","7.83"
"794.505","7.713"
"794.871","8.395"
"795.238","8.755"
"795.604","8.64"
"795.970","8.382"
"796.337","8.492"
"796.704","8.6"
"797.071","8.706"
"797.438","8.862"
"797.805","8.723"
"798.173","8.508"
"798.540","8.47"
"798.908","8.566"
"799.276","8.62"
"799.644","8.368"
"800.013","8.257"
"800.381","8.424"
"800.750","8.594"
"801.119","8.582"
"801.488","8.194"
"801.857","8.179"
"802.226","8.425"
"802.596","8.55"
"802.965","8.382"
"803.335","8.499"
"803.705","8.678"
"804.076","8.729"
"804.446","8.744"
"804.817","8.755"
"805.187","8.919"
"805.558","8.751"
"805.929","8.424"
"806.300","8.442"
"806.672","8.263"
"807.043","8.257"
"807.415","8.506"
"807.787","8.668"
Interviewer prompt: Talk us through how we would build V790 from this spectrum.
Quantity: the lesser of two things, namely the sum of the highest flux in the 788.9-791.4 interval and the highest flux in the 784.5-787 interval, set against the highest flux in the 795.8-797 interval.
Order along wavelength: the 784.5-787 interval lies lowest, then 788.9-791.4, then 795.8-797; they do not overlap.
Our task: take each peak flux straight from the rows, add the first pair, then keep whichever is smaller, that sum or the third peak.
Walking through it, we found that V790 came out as 8.60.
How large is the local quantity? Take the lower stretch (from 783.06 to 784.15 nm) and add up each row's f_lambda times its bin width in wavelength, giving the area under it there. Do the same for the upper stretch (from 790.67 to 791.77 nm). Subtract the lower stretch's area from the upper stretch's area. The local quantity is 0.19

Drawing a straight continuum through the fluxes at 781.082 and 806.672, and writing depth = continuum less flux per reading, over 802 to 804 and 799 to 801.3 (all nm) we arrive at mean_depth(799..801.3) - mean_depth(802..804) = 0.06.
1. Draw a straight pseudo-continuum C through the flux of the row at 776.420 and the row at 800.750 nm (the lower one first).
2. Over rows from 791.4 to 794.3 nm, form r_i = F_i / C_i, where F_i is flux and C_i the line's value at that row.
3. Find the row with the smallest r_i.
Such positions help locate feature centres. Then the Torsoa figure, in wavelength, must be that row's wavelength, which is 794.140 nm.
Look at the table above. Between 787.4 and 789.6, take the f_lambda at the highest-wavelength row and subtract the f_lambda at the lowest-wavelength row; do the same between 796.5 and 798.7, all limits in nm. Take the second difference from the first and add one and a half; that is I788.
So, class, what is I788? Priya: 1.3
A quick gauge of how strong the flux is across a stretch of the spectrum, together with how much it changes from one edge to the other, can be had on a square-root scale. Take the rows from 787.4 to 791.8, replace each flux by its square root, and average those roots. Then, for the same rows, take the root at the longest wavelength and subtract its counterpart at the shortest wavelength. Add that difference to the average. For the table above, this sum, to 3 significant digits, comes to 2.81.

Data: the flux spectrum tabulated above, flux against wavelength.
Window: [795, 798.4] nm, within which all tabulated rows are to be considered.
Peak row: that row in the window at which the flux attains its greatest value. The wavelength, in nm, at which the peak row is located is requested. 797.438 nm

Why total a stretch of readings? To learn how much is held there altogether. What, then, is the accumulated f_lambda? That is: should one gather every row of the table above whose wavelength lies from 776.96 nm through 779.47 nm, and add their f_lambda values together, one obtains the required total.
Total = 58.2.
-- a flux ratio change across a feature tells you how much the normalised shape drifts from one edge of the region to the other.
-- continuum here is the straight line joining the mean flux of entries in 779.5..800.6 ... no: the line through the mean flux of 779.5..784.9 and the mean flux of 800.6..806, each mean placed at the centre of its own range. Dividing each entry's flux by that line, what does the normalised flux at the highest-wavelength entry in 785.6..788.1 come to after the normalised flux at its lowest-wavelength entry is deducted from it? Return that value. 0.021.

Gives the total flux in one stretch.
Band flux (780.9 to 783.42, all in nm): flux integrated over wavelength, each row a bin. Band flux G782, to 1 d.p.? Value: 21.1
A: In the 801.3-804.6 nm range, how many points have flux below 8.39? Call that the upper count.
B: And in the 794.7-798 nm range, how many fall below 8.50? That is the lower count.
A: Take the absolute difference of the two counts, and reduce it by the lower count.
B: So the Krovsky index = -3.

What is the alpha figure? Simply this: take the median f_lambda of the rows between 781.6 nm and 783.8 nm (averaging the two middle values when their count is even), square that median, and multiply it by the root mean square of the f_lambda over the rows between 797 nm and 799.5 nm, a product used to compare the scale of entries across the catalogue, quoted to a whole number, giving 579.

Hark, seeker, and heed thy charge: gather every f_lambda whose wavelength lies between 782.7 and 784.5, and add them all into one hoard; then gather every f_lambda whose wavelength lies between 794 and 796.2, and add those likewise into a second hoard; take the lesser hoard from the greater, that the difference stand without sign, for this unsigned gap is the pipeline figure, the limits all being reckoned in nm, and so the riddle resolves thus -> 10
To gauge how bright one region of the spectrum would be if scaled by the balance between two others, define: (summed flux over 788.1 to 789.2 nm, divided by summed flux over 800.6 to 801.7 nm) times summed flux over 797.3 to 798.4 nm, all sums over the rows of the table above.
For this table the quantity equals 25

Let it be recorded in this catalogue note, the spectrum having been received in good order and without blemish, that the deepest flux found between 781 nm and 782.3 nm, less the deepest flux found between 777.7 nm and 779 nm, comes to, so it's 0.34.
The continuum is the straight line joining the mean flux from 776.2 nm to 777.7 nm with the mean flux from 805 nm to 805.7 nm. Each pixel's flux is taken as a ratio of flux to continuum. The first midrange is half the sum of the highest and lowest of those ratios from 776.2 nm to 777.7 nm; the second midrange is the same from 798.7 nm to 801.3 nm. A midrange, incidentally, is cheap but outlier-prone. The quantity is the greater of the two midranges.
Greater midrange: 0.999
